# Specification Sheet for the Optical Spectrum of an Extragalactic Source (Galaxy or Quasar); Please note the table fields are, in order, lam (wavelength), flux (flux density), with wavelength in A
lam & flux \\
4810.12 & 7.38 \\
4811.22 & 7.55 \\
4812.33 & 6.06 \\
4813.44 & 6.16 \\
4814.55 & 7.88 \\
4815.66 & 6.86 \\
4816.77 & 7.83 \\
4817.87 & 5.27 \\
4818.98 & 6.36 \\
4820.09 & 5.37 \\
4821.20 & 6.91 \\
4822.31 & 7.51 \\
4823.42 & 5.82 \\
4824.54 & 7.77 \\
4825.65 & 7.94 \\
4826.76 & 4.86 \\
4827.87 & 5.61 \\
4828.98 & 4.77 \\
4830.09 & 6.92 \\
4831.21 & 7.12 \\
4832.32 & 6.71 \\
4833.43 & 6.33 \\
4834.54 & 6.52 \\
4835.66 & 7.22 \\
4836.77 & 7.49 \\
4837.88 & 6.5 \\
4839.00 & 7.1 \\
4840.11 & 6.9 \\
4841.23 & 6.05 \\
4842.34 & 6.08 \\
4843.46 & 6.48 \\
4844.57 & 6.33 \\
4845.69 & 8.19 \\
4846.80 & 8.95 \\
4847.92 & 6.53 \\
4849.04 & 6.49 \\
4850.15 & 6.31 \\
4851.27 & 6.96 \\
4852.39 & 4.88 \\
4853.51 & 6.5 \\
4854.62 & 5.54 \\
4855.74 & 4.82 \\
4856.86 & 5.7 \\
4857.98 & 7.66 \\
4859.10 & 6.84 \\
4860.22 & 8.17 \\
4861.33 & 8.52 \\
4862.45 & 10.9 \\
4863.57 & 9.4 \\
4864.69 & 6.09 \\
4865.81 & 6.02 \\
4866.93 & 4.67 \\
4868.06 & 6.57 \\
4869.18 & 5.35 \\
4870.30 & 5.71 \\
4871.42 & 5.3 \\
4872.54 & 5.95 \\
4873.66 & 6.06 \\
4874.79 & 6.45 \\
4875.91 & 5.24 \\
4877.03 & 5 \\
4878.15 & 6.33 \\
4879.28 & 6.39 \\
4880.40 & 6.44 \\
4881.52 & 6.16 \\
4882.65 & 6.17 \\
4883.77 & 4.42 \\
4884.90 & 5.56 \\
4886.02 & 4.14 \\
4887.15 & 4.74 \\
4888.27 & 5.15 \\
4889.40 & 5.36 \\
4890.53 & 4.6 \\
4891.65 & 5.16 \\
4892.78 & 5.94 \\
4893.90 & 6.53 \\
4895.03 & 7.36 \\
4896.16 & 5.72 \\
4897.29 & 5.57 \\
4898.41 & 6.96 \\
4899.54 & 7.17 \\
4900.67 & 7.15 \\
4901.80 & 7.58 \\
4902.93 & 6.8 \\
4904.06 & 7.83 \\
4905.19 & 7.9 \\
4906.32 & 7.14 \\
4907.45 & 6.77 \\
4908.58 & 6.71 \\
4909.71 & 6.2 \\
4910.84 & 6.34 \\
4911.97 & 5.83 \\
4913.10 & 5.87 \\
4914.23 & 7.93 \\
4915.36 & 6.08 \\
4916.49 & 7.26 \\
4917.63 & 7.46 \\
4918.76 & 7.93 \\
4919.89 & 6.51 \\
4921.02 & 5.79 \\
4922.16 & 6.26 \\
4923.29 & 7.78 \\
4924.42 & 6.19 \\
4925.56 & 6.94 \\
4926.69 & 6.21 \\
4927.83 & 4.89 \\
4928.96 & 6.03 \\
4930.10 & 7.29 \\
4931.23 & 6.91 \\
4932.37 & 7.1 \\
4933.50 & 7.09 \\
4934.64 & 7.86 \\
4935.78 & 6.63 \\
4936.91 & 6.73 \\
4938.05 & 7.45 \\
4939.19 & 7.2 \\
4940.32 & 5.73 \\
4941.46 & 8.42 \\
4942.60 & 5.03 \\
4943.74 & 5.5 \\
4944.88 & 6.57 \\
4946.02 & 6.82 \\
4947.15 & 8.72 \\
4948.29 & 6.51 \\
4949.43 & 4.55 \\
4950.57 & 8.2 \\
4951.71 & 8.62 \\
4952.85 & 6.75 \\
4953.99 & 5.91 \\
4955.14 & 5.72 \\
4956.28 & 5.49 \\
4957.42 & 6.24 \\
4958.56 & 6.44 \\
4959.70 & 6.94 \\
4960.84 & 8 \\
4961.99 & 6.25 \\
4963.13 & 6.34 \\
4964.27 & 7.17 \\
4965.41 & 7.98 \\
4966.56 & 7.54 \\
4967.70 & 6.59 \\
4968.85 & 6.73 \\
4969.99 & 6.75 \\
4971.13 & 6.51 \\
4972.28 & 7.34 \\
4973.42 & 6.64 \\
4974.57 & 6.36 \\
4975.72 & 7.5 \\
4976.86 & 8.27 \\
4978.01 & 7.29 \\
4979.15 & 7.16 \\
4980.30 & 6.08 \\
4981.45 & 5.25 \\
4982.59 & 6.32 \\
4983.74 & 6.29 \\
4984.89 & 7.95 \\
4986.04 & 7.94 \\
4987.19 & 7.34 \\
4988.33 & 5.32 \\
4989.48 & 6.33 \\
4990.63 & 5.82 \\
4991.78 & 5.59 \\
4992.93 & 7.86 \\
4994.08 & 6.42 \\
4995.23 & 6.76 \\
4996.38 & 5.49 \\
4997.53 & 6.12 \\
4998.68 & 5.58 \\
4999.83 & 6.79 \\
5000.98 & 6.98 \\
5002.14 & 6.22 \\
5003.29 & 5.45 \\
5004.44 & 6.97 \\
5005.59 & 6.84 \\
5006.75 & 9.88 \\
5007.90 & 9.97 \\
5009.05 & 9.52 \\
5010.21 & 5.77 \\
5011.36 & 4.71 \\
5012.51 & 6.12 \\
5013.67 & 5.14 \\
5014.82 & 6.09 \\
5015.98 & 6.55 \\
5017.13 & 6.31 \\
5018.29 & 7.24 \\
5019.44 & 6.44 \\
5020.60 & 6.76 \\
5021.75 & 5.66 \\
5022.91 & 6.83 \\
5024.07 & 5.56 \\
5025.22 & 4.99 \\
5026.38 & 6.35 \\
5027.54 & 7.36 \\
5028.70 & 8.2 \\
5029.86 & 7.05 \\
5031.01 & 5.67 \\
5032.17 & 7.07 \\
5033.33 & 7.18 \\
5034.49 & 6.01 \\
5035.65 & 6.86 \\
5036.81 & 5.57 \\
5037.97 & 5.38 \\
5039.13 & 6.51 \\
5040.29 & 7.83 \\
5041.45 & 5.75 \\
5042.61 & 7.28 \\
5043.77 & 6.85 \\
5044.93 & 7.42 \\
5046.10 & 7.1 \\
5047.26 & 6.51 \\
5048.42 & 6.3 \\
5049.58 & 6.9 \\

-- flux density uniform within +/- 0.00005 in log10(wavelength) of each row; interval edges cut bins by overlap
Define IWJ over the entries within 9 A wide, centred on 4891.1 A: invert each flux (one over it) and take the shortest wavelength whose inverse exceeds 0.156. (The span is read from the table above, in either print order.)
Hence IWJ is 4887.15 A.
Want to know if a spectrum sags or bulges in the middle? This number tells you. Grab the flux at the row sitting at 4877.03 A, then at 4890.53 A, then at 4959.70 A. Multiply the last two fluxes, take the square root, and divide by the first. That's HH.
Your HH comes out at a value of 1.13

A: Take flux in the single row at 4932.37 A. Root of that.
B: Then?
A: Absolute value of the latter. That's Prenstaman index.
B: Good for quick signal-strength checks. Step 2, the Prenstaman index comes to 2.66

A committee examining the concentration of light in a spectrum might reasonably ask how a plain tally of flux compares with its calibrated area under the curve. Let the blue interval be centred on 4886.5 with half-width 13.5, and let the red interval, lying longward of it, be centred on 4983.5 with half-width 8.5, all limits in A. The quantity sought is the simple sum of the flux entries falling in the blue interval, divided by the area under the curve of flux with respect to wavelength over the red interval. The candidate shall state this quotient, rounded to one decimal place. 1.2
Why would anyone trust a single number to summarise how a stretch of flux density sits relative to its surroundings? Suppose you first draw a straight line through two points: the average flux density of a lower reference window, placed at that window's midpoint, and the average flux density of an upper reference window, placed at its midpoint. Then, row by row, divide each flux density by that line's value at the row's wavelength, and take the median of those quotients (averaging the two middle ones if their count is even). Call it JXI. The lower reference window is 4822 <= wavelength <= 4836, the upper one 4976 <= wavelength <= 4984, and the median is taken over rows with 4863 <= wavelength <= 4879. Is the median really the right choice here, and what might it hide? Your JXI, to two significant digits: 0.91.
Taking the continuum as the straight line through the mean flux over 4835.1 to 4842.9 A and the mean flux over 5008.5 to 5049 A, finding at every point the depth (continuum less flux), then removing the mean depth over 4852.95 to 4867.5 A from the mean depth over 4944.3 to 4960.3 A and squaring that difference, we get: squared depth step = 0.035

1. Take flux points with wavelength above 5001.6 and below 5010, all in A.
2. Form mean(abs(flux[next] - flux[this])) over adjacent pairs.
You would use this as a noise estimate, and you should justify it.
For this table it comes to 1.0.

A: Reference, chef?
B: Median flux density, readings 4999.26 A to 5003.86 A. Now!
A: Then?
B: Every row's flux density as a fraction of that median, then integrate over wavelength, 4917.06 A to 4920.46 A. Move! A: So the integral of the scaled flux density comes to 3.8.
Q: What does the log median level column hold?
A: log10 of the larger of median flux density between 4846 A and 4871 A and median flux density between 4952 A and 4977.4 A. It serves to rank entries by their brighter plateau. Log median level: 0.825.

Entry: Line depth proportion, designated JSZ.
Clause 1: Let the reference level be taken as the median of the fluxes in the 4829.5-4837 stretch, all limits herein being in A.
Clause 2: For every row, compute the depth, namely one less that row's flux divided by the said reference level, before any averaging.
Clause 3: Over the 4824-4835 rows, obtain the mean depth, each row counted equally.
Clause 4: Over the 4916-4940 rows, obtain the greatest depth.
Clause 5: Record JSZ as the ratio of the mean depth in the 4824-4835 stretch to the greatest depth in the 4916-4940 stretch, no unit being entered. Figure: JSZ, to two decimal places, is 0.23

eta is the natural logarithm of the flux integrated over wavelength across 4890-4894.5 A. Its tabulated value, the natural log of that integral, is 3.2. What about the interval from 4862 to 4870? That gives 4.0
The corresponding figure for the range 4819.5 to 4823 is 3.1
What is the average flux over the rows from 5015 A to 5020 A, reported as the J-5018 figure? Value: 6.6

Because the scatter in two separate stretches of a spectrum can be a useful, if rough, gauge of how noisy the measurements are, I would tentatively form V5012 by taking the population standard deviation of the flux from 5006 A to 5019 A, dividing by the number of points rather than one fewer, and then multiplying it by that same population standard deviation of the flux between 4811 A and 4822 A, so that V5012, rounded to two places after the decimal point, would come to 1.62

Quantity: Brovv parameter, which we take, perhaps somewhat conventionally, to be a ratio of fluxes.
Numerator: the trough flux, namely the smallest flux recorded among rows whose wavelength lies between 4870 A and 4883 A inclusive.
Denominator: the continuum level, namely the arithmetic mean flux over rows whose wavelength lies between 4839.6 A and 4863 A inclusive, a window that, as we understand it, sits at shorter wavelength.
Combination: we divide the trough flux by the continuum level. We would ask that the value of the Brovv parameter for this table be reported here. 0.73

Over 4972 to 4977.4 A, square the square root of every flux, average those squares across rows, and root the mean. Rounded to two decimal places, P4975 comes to 2.69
